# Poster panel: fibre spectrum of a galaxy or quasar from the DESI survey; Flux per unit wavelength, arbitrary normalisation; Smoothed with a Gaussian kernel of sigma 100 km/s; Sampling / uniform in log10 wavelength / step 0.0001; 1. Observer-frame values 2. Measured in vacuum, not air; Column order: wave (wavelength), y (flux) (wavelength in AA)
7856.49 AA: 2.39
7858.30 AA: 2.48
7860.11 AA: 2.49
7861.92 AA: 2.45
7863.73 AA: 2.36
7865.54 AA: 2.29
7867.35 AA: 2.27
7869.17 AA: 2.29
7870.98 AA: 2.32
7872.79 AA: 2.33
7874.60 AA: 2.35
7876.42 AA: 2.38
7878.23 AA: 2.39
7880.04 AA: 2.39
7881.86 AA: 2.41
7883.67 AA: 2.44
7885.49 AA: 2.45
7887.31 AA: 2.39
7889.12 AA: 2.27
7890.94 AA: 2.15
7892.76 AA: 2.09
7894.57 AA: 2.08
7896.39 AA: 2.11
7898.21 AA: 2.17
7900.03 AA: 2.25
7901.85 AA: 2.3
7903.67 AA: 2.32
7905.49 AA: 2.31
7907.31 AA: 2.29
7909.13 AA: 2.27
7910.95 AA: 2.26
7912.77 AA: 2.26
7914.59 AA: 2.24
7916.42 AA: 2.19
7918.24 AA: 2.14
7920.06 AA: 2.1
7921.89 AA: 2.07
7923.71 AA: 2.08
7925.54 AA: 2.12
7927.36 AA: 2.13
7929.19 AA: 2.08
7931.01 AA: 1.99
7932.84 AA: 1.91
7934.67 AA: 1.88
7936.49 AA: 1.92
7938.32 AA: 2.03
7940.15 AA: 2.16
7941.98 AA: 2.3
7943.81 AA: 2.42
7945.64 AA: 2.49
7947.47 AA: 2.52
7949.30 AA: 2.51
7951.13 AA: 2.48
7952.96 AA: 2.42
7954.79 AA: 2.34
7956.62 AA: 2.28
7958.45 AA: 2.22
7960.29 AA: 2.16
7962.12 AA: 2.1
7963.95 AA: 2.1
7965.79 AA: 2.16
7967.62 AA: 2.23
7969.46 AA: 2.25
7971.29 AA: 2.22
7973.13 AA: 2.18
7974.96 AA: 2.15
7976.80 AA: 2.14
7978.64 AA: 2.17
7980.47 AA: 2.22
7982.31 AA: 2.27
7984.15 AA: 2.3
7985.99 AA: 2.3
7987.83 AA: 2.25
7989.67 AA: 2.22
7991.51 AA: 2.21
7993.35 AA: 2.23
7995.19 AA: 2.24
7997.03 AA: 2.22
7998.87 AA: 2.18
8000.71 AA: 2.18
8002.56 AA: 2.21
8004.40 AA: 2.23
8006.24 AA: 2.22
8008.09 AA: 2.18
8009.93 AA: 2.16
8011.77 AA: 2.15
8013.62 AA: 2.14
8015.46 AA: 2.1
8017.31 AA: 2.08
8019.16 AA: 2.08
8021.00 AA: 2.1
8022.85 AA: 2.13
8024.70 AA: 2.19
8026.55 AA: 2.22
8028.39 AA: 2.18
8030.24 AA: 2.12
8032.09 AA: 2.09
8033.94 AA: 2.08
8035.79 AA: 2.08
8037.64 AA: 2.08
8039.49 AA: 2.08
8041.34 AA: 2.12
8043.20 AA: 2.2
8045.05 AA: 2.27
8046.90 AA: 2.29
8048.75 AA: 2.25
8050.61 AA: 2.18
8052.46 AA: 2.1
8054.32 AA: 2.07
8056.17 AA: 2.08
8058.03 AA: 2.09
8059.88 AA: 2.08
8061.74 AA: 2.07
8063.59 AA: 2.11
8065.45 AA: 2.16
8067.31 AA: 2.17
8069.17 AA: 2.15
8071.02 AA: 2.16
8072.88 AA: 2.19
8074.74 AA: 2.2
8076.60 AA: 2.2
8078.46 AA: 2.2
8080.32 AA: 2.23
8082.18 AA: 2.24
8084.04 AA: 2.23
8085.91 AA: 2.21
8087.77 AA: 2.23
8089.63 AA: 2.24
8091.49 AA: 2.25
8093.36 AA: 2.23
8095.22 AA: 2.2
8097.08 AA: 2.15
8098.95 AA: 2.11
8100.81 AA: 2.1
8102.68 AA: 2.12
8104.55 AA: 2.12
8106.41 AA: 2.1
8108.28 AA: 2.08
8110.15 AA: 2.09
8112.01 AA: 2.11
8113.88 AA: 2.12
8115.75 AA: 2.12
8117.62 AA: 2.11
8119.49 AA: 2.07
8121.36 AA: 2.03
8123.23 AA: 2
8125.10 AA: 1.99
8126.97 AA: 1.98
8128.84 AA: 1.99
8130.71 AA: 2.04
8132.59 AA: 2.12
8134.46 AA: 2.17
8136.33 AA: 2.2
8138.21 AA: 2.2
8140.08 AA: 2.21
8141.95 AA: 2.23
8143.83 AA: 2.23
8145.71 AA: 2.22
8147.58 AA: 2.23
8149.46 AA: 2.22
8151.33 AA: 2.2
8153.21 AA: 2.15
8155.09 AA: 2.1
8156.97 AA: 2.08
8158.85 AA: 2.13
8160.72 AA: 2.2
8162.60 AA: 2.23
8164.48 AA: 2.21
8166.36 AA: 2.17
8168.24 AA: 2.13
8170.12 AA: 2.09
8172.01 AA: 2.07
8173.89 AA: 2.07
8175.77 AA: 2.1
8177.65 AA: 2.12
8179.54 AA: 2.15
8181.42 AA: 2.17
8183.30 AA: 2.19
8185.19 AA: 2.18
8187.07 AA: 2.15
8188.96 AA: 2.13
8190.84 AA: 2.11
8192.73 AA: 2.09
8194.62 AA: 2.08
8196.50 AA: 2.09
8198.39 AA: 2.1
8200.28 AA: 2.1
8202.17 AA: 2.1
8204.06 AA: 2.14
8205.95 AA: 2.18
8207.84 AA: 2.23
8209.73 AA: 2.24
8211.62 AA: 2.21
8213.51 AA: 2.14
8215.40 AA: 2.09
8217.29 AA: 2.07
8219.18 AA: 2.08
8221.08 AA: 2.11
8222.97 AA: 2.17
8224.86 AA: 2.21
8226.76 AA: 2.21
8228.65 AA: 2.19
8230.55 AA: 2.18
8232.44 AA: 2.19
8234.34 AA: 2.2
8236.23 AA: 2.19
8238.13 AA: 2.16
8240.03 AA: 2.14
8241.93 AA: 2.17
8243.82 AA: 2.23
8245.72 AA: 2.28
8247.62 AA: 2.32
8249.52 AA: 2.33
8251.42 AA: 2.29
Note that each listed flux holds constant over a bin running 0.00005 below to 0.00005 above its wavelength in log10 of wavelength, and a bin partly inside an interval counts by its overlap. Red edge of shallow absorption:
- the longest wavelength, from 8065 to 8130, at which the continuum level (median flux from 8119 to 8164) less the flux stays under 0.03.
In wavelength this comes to 8097.08 AA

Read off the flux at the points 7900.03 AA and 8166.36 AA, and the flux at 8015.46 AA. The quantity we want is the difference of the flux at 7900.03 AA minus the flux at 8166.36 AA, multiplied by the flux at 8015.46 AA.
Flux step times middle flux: 0.17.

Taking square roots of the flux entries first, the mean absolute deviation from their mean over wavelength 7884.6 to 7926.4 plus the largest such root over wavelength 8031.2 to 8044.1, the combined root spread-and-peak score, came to 1.51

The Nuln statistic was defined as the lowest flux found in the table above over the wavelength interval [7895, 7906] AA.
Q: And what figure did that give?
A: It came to 2.11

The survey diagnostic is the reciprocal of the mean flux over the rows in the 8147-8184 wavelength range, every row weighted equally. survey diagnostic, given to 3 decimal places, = 0.465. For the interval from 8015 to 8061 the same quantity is 0.469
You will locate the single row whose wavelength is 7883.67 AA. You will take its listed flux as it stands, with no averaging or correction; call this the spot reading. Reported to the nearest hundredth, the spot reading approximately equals 2.44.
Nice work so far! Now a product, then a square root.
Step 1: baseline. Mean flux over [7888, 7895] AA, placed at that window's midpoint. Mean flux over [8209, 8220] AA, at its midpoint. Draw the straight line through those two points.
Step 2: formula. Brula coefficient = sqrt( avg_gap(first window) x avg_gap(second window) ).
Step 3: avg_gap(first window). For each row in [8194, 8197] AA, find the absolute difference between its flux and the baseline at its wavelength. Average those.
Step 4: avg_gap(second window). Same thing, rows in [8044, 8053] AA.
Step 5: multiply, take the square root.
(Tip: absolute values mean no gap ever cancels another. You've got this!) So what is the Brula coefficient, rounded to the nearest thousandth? 0.070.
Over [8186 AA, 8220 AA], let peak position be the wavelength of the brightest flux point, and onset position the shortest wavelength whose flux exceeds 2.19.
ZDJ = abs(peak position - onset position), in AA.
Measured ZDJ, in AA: 1.9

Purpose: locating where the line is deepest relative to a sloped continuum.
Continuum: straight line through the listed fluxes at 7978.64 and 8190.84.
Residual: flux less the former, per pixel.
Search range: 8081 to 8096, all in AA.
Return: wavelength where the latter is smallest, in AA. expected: 8095.22 AA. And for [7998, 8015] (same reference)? 8013.62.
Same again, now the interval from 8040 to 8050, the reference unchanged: 8041.34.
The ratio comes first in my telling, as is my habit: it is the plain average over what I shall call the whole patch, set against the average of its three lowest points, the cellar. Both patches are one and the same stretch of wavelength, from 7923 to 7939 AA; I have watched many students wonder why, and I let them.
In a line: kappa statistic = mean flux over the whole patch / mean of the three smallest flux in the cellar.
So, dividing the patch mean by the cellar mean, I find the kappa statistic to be 1.06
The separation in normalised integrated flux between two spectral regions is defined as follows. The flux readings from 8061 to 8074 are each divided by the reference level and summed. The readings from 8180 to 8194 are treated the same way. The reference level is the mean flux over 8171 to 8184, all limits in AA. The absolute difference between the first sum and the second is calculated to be 0.00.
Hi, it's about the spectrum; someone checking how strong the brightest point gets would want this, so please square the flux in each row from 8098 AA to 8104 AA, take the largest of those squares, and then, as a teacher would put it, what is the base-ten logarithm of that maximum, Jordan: 0.65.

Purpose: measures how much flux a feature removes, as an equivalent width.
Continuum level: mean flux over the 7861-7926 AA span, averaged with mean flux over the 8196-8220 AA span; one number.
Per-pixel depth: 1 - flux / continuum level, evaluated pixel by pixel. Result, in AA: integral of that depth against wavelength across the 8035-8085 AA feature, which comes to 1.0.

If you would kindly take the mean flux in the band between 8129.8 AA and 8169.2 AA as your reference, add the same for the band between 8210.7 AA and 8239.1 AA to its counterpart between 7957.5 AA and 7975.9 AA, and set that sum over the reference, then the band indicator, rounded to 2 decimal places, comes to 1.99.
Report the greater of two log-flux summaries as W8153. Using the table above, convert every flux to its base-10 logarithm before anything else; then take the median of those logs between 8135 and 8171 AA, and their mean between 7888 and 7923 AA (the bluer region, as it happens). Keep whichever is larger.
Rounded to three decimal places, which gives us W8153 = 0.343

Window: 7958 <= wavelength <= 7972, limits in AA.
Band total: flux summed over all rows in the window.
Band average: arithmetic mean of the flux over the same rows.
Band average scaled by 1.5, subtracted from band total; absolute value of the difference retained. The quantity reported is 14.2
